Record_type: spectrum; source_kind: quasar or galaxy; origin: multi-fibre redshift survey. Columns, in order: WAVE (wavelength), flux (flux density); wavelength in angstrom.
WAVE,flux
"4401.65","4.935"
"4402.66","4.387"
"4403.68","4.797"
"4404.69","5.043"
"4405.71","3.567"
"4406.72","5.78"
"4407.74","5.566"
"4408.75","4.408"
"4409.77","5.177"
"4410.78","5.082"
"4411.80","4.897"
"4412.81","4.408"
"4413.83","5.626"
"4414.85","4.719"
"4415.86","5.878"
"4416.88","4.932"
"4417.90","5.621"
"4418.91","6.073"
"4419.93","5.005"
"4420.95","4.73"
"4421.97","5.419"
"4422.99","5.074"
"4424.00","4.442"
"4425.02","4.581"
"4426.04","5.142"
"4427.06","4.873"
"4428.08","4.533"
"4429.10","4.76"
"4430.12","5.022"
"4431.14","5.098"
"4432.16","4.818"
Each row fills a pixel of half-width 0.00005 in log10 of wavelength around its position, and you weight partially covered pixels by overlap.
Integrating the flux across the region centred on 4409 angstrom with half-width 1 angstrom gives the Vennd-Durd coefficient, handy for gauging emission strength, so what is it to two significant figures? 9.7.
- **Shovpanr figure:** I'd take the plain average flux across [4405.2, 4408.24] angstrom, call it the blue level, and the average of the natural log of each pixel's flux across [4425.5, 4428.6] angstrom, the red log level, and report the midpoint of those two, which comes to 3.27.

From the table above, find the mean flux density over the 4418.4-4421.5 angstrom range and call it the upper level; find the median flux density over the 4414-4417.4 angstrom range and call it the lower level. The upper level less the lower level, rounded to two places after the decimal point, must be 0.34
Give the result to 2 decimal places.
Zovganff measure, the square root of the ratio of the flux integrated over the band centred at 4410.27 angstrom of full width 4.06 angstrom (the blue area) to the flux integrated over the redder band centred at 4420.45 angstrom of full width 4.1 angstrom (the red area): 0.96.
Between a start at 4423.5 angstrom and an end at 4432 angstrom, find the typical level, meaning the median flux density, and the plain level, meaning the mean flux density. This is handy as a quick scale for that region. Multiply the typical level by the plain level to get 23.1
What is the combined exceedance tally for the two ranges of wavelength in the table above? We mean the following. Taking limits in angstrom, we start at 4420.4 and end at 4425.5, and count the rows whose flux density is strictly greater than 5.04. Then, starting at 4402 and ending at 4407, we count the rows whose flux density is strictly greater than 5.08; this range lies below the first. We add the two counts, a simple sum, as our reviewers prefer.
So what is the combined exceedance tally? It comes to 3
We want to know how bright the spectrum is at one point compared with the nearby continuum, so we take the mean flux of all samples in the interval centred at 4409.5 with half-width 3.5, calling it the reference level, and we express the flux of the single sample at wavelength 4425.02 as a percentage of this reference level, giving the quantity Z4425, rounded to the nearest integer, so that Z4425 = 91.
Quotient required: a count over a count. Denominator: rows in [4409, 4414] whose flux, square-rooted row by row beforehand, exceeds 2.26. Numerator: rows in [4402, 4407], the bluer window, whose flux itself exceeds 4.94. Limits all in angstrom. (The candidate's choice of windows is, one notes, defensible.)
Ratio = 1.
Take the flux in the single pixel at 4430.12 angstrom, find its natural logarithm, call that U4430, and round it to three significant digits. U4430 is 1.61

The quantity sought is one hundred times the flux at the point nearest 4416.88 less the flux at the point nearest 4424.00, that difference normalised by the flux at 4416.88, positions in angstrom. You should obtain 10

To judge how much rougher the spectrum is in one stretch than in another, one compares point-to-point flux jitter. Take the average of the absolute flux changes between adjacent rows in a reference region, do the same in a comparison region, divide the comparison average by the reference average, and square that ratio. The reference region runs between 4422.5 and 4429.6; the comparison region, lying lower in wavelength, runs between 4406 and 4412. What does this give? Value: 2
